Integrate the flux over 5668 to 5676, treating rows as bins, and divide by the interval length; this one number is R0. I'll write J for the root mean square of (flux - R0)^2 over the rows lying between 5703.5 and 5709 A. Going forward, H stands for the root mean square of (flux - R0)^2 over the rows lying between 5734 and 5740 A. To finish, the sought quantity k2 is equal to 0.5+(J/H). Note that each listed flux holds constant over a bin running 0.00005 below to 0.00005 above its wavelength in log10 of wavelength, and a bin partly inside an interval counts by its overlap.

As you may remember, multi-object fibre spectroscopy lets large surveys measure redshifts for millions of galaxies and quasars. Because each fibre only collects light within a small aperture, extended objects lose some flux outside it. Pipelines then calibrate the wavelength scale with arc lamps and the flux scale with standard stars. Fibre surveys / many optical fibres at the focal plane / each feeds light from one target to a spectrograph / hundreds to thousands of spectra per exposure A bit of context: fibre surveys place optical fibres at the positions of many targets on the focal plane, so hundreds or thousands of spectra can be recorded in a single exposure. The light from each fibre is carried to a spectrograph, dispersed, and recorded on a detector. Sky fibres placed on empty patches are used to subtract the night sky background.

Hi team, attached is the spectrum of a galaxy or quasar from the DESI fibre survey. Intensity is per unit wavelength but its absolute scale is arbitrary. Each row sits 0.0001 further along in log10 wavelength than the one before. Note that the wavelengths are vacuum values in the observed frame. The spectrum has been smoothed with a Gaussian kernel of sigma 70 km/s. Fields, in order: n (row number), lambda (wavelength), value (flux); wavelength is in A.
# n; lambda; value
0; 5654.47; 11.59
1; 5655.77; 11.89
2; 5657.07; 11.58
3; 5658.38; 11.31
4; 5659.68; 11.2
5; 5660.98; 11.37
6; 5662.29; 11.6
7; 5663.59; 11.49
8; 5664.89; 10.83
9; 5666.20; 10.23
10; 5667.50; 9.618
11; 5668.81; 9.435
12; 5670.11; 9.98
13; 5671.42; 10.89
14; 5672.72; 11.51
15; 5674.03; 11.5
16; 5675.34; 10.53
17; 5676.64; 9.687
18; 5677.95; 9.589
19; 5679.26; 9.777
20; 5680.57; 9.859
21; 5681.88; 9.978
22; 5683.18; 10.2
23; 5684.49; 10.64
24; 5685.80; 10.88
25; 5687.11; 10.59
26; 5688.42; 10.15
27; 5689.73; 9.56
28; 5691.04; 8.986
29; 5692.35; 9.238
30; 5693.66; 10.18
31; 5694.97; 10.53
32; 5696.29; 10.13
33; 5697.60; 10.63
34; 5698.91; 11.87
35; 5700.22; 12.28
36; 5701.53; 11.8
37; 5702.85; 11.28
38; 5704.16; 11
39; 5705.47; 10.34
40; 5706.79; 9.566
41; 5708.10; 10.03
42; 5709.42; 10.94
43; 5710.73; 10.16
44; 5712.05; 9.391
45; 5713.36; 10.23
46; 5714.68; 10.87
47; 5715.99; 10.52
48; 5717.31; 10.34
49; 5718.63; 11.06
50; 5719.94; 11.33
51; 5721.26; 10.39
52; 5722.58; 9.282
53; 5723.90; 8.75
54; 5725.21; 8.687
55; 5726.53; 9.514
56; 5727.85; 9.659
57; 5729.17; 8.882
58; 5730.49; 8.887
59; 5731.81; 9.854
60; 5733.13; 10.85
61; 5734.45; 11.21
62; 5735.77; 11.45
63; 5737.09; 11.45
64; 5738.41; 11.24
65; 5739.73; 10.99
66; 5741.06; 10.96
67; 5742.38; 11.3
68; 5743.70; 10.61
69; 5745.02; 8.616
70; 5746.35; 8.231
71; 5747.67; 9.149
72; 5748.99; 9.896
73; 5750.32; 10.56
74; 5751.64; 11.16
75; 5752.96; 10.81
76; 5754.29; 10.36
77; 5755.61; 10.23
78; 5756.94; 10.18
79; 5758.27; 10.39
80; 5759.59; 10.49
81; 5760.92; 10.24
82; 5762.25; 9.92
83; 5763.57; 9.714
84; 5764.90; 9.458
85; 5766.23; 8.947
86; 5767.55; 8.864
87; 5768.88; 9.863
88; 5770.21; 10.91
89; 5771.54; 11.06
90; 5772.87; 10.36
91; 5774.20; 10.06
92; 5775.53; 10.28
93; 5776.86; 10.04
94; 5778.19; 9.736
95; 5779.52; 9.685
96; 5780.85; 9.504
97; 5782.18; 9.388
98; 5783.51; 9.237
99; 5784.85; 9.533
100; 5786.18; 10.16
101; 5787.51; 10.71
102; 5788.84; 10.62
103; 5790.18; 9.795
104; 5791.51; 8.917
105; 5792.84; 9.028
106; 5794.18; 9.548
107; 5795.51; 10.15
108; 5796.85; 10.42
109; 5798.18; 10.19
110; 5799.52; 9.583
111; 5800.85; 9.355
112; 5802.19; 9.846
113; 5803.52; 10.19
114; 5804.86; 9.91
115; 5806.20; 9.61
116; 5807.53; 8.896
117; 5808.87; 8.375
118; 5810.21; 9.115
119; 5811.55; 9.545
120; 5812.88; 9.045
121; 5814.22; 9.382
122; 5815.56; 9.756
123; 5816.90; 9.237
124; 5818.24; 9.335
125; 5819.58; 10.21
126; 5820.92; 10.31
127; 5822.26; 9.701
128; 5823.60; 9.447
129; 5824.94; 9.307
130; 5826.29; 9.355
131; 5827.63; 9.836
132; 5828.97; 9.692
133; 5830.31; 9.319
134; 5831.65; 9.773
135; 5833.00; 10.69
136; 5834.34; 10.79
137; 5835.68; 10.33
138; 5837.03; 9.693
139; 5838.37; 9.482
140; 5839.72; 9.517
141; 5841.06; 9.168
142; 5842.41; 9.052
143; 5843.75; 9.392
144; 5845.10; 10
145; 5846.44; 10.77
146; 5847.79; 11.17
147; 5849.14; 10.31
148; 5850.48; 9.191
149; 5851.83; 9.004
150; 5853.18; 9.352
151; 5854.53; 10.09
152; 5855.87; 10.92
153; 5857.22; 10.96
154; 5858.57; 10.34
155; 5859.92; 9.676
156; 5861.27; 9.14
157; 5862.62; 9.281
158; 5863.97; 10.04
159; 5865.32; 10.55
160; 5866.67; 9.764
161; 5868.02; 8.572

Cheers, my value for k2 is 1.7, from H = 0.49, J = 0.6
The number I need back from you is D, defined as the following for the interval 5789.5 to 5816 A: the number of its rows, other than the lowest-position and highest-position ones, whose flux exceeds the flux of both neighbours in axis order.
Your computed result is 3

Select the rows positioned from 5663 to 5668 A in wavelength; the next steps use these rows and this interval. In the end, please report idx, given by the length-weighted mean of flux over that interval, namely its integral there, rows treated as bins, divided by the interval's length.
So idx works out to 10.57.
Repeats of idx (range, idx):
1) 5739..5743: 11.07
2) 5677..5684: 9.89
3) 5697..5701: 11.63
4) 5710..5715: 10.13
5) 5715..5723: 10.54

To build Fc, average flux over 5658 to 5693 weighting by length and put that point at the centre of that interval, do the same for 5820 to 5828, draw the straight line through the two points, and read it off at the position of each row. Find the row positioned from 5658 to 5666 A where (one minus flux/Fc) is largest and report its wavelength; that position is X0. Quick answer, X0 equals 5664.89 A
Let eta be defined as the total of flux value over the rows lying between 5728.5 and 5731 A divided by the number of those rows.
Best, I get 8.9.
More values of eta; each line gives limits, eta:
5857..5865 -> 9.9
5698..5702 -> 12.0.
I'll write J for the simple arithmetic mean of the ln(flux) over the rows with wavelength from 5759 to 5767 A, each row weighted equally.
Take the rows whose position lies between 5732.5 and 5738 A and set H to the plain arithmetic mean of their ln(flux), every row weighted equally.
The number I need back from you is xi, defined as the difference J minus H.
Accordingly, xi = -0.14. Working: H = 2.42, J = 2.28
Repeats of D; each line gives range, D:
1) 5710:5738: 3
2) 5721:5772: 4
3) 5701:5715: 1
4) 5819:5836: 3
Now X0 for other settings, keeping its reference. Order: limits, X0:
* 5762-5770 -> 5767.55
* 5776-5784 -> 5783.51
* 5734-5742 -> 5741.06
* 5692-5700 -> 5692.35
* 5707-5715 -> 5712.05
